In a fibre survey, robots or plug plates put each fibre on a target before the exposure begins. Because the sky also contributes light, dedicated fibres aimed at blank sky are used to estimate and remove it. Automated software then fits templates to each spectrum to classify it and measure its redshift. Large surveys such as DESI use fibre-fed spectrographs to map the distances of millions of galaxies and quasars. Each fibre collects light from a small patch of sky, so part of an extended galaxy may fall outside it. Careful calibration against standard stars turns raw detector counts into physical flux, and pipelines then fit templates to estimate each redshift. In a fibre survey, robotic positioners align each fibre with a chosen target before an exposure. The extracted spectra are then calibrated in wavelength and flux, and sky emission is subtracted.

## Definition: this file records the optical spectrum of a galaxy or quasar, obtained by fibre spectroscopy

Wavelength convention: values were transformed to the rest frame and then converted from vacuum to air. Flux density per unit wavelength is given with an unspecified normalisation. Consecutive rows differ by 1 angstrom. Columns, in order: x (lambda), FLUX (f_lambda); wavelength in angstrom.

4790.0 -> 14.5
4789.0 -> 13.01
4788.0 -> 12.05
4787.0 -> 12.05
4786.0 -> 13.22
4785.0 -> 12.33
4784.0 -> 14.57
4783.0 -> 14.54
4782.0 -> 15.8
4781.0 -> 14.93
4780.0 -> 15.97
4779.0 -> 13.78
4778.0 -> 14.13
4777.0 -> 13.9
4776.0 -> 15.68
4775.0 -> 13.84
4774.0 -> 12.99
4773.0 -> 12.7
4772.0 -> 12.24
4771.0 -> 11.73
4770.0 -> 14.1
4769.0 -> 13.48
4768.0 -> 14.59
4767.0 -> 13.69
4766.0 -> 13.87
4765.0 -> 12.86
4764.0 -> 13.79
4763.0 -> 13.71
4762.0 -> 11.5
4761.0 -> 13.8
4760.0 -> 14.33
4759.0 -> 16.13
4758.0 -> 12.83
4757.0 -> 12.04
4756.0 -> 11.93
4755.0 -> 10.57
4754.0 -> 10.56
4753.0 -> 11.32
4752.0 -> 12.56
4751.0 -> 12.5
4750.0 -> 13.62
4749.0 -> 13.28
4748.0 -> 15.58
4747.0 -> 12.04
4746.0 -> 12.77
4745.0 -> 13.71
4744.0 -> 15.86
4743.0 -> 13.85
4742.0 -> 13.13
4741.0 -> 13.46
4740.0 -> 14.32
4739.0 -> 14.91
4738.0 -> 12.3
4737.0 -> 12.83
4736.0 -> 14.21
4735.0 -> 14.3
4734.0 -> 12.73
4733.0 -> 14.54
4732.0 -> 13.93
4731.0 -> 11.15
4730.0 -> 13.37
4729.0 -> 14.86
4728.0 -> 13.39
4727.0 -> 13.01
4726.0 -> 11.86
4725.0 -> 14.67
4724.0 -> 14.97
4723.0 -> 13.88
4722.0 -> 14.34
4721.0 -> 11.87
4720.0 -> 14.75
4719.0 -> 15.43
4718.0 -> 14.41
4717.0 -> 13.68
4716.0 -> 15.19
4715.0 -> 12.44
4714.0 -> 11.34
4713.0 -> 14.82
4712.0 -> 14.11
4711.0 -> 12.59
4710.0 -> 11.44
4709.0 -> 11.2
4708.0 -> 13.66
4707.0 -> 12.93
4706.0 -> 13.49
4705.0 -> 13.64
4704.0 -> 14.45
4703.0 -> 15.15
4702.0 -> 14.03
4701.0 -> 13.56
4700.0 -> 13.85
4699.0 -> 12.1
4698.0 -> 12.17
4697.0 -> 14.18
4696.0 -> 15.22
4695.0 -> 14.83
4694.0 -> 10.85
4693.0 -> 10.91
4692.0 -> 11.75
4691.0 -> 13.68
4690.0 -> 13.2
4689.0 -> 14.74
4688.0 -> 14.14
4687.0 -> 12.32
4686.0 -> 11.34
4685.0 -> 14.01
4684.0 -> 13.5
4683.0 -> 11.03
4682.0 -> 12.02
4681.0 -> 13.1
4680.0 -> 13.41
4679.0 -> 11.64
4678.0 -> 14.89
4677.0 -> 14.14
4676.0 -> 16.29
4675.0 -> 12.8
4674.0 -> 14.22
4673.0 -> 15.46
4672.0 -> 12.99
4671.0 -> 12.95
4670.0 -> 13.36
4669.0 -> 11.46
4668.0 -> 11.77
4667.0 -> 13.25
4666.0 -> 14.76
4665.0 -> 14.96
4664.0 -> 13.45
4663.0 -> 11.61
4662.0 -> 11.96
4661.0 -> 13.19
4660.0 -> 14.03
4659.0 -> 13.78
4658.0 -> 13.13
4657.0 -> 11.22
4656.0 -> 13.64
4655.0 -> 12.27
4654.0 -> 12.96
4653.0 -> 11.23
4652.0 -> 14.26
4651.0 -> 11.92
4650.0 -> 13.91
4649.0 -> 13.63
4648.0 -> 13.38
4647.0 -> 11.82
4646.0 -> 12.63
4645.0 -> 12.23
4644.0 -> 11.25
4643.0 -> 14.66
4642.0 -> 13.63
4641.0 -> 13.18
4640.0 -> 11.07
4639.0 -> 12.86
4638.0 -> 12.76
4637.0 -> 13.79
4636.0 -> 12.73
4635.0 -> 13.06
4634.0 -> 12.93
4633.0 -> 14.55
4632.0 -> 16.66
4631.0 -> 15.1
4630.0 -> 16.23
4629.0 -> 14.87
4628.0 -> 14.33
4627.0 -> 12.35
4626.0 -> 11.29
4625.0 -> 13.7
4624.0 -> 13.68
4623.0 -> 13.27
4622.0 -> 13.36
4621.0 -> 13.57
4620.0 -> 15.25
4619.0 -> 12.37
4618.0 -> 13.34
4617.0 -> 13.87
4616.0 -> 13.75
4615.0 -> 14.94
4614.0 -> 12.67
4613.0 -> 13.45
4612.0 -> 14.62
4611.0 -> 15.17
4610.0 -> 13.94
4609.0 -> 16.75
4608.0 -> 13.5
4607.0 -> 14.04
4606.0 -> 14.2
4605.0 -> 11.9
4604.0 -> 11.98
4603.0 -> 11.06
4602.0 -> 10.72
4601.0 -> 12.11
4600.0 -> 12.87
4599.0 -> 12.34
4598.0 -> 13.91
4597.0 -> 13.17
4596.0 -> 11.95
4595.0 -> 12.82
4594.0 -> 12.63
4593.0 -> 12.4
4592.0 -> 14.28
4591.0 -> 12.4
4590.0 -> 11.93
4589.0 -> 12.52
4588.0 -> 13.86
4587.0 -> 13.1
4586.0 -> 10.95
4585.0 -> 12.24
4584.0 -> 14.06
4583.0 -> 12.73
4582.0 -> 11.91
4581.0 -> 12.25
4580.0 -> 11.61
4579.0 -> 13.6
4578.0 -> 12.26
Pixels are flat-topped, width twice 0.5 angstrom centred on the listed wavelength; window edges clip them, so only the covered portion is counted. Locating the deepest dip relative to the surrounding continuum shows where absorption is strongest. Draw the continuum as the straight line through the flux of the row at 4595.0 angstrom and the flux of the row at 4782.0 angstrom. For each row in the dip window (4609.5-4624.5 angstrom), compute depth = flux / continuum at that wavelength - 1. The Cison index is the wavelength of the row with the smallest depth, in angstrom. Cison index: 4619.0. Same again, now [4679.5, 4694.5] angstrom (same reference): 4694.0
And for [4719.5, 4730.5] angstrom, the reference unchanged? 4726.0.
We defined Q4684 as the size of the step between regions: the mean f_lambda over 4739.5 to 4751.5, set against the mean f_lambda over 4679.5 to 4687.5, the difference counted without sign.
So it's 1.09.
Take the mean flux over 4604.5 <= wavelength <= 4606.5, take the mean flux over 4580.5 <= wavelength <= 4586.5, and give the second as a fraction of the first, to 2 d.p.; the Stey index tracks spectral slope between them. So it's 0.95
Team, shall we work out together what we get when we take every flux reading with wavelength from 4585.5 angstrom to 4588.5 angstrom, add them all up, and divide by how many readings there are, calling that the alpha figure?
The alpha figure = 12.6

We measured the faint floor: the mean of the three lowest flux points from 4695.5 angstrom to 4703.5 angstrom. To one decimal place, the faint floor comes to 12.6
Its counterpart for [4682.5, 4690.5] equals 11.6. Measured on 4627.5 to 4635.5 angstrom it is 13.4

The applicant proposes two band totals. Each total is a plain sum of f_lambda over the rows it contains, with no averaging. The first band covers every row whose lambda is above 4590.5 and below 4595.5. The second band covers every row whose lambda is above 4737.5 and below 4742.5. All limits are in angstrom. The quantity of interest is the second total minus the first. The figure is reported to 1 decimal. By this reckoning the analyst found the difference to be 3.6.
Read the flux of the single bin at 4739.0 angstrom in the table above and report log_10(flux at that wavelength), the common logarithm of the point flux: 1.17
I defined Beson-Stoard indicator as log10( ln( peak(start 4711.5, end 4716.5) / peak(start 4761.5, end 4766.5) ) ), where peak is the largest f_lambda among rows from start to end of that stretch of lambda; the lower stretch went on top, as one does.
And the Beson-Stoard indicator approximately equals -1.0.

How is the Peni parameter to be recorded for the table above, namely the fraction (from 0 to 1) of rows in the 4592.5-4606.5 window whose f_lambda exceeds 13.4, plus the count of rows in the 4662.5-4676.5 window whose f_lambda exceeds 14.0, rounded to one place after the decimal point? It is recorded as 5.1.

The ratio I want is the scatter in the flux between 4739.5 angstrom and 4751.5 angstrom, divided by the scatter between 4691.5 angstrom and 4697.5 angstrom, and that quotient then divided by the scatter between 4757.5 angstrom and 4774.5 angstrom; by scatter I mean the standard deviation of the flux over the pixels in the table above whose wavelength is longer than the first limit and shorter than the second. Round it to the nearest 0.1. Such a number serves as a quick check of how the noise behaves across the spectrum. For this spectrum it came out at 0.5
